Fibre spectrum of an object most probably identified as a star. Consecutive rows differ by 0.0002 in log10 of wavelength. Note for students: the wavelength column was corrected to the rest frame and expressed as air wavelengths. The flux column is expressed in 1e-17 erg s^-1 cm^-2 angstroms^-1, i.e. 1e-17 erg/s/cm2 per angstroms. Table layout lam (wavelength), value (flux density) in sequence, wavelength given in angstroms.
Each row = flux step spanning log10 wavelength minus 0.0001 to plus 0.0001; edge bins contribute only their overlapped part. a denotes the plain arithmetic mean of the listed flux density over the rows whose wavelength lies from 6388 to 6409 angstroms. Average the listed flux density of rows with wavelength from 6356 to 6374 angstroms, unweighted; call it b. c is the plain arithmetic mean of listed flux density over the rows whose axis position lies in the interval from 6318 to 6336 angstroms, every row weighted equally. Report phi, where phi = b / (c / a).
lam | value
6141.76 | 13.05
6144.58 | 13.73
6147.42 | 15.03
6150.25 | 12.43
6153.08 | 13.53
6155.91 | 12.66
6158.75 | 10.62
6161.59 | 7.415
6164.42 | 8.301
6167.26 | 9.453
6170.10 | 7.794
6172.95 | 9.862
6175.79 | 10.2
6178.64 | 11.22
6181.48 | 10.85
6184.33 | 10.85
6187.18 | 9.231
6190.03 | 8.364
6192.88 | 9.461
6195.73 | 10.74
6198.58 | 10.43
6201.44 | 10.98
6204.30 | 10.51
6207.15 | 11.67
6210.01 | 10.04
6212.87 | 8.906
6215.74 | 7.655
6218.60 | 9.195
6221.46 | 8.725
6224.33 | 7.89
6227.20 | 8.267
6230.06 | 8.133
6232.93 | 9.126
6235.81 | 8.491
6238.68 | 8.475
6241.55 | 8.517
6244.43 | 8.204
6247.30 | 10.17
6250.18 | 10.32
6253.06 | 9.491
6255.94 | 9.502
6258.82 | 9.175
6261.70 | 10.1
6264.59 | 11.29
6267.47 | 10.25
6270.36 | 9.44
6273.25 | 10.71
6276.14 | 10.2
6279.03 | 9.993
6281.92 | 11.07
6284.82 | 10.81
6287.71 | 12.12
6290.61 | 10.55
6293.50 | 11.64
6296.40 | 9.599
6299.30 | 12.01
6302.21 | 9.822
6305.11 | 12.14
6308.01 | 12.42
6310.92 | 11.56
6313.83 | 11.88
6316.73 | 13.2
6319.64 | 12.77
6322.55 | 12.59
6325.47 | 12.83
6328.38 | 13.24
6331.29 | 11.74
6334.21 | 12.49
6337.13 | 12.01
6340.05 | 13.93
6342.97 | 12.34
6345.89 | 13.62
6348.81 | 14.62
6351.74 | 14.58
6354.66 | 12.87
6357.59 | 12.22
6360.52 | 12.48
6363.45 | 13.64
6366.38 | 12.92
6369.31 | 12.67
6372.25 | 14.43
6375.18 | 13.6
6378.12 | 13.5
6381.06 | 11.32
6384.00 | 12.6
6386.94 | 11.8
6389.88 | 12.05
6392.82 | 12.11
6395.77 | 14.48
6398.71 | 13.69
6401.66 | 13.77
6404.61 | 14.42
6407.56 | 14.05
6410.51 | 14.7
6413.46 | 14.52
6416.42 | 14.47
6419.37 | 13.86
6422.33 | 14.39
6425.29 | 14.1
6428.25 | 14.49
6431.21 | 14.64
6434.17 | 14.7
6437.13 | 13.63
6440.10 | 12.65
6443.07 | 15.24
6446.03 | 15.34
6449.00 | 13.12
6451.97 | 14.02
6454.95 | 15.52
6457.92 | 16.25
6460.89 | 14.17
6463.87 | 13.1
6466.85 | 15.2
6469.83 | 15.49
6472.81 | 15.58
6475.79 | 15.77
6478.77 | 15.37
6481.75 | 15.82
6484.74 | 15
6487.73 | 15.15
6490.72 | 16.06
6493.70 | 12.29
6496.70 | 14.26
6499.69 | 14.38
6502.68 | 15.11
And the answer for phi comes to 14.0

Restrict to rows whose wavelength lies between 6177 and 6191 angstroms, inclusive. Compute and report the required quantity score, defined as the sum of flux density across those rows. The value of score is 51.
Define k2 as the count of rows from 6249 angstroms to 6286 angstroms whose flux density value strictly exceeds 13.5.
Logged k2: 0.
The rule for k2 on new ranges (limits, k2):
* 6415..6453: 11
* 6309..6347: 2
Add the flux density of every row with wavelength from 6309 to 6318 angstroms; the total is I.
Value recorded 37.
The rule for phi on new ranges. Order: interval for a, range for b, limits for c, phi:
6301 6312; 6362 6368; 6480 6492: 9.8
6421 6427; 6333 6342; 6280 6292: 16.4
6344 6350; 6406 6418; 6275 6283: 19.6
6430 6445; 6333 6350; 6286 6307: 16.8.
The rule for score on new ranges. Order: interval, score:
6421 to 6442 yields 99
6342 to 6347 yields 26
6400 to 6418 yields 86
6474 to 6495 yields 105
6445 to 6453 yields 42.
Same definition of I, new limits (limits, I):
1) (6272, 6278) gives 21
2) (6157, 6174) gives 53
